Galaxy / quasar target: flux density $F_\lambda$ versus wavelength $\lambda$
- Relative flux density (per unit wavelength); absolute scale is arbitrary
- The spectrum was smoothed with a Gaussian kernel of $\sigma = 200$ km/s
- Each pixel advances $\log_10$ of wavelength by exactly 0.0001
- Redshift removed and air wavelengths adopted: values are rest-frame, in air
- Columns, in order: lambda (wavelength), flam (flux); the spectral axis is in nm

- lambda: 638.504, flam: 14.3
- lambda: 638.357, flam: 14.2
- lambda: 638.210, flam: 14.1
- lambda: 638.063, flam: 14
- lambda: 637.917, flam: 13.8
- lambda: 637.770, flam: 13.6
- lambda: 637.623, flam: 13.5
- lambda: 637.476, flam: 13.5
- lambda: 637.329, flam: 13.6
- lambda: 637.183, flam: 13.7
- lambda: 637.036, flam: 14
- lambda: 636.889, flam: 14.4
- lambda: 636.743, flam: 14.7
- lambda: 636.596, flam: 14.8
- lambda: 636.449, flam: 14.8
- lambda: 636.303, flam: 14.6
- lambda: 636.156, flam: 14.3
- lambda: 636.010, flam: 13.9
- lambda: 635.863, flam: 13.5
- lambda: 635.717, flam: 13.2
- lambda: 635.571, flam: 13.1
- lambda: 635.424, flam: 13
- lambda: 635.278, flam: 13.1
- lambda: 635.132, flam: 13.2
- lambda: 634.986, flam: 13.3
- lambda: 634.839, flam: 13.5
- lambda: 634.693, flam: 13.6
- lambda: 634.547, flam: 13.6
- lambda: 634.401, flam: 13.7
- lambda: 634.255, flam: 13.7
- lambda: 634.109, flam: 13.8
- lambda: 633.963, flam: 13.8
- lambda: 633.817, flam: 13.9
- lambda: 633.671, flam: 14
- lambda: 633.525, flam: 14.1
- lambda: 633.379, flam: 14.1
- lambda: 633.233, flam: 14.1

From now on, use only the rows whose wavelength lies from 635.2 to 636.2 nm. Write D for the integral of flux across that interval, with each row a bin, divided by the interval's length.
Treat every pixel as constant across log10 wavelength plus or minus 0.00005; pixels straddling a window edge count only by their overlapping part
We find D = 13.4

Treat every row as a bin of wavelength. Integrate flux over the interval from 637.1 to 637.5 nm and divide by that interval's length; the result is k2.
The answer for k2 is 13.6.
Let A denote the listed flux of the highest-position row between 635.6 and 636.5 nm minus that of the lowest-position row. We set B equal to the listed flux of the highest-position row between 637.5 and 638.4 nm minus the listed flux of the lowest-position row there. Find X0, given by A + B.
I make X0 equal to 2.3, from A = 1.60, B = 0.7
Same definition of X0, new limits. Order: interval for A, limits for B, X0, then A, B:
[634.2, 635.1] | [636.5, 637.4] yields -1.6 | -0.40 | -1.2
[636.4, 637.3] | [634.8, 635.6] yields -1.5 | -1.10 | -0.4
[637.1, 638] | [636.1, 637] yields 0.2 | 0.10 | 0.1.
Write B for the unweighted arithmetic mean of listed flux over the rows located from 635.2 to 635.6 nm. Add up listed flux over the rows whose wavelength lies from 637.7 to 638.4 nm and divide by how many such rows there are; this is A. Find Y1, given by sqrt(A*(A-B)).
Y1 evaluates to 3.5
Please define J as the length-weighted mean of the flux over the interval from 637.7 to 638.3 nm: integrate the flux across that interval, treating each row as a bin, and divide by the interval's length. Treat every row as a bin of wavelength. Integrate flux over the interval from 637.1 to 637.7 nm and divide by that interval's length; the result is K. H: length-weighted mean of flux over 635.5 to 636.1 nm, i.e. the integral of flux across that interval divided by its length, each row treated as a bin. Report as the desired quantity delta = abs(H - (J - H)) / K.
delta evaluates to 0.96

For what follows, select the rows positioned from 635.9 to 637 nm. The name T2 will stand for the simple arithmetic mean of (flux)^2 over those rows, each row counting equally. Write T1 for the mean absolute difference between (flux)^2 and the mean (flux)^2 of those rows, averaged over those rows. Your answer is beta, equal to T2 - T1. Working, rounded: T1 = 7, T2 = 210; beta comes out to 203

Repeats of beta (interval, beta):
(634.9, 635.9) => 171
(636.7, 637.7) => 183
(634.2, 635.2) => 178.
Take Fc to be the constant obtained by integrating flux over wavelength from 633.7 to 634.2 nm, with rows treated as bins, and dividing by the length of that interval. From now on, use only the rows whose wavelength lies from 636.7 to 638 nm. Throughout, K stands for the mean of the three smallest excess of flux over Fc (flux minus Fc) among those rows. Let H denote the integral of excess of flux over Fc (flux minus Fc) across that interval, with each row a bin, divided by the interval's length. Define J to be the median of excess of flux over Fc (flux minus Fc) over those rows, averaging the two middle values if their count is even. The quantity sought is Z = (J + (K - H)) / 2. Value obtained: -0.23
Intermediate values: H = 0.0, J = -0.1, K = -0.31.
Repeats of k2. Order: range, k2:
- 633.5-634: 13.9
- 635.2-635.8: 13.1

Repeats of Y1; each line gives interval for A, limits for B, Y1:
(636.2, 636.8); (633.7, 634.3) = 3.7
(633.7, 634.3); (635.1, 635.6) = 3.1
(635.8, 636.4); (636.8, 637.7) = 2.0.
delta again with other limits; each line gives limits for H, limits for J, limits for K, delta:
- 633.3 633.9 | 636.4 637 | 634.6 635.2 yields 1.00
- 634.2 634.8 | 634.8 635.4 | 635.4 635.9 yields 1.07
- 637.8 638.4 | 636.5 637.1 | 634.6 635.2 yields 1.01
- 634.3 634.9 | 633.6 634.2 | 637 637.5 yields 0.98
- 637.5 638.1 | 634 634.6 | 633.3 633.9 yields 0.98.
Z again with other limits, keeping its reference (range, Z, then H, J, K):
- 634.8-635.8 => -0.38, -0.6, -0.6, -0.77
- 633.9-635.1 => -0.17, -0.2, -0.2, -0.37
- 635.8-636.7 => 0.09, 0.5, 0.6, 0.06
